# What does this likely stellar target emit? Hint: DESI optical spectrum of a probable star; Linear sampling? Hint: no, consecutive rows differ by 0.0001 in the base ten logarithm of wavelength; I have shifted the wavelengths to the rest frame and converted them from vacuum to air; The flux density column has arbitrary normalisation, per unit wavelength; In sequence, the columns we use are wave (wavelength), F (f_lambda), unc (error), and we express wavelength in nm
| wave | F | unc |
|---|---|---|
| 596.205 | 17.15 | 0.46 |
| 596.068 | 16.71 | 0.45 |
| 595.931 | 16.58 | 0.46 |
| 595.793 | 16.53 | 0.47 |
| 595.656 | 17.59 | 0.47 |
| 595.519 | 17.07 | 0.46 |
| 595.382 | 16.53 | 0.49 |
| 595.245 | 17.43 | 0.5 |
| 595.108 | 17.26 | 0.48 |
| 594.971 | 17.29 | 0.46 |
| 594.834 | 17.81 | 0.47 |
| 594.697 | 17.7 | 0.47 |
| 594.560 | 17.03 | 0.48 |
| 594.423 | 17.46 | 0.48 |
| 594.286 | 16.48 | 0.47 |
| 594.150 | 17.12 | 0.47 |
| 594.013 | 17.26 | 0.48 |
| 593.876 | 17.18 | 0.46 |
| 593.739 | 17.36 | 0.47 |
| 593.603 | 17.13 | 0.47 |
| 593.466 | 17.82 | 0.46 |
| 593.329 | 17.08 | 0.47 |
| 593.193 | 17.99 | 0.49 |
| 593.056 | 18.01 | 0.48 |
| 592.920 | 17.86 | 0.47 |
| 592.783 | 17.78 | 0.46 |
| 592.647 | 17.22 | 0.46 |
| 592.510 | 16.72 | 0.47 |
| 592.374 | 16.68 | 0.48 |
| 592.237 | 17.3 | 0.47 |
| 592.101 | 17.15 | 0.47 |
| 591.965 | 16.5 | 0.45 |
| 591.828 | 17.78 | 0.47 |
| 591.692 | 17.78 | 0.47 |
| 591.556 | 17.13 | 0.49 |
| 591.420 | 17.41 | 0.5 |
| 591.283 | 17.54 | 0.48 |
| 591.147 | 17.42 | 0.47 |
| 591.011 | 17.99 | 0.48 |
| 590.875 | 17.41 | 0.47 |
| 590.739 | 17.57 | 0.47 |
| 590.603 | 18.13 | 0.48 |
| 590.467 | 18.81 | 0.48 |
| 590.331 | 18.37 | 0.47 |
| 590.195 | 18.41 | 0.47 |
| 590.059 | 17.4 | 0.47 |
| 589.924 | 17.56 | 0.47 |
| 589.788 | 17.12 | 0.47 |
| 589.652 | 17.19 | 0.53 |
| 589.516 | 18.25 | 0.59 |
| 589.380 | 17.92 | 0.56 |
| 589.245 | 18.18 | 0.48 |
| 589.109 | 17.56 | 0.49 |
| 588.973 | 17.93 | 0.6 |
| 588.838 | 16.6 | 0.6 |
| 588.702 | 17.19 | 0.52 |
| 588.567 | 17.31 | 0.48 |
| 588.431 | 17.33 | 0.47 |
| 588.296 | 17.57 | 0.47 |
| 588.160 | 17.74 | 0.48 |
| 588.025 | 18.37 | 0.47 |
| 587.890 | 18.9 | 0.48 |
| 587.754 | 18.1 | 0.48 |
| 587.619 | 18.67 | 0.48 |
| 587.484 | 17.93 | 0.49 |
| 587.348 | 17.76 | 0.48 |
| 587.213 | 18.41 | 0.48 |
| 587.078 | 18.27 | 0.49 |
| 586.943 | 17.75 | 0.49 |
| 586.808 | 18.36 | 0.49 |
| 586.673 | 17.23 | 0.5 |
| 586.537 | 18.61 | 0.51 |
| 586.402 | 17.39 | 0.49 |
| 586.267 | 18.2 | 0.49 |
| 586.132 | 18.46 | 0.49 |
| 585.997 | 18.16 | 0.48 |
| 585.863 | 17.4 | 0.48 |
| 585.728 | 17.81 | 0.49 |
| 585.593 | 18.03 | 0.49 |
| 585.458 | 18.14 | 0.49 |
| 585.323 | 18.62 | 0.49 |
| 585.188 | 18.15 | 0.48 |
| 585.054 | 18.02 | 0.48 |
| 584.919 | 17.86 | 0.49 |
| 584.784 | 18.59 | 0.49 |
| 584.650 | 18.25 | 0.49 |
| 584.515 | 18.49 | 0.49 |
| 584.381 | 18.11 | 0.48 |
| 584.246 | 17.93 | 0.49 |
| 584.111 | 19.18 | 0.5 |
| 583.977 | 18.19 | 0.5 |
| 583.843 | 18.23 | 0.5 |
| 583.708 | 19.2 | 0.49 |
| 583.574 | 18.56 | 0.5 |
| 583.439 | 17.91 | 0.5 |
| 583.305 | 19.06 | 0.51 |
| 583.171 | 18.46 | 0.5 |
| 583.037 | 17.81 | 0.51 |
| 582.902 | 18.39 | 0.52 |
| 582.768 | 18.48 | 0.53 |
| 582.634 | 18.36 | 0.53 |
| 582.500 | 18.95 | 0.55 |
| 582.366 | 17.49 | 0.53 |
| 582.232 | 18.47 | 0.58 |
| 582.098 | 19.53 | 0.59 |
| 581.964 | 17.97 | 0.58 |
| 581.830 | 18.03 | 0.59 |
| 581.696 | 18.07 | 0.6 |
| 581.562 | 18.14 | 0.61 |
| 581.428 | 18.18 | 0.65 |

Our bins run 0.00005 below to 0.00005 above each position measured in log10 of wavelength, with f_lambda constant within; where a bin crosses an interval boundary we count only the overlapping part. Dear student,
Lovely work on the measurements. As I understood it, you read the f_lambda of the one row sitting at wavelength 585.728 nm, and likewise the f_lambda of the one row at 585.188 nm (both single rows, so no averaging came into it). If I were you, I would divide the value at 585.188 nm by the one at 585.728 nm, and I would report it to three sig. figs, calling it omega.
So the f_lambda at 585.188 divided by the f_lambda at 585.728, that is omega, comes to 1.02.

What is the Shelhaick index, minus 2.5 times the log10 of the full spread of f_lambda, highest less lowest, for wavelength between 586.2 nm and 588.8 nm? -0.58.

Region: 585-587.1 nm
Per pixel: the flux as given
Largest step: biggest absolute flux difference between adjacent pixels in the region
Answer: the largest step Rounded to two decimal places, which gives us 1.38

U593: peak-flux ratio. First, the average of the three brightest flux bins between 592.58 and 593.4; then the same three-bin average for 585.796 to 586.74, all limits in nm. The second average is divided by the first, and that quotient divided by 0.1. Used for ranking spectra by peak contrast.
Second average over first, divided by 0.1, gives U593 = 10.3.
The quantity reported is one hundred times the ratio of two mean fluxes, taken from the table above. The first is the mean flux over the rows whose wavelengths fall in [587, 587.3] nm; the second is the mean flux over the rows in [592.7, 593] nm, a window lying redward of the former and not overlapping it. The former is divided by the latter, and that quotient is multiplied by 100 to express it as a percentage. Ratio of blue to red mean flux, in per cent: 103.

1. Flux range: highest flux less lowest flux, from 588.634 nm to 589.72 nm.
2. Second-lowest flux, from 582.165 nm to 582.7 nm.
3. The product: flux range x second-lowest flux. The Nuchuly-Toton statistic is 30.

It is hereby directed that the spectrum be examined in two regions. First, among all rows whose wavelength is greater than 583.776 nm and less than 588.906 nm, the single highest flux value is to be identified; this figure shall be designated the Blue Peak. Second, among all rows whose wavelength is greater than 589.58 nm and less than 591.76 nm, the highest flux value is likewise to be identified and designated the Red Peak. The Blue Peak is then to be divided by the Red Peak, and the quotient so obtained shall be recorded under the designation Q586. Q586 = 1.020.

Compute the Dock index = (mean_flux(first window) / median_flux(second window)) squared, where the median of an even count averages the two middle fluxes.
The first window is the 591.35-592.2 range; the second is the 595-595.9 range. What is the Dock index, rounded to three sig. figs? 1.01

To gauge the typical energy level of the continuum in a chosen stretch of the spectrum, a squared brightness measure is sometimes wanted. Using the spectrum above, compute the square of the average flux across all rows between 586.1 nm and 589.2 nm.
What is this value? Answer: 320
